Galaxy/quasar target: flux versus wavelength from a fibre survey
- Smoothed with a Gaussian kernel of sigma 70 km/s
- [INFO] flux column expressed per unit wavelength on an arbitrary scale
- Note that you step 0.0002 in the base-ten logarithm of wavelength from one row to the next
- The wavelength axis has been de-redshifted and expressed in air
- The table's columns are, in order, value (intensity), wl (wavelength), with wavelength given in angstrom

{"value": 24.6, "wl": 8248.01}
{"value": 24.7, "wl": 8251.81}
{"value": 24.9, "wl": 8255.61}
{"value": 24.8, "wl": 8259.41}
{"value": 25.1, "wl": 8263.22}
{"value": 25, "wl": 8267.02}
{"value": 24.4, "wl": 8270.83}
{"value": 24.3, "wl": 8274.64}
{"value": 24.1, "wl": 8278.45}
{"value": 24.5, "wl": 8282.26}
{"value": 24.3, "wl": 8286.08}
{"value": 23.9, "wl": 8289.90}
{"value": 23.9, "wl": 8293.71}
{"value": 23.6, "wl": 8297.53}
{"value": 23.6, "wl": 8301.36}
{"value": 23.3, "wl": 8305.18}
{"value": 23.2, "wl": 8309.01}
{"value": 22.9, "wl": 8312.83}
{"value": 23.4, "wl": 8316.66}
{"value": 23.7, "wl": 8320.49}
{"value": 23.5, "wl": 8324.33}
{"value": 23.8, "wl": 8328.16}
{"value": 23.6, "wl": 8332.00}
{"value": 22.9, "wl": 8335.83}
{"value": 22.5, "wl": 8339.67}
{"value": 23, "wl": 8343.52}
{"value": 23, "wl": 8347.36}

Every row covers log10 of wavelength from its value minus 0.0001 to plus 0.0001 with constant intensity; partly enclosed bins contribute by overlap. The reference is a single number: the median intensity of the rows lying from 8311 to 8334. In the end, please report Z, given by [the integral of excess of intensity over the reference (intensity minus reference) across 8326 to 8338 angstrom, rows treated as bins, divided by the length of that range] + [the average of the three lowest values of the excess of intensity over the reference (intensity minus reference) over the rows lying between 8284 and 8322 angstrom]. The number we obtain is -0.6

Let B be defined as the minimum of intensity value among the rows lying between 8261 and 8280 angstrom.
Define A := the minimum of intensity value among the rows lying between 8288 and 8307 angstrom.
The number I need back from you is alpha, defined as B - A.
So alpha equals 0.8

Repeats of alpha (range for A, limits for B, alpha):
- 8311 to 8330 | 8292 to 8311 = 0.3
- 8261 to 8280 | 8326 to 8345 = -1.6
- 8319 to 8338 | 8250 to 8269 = 1.8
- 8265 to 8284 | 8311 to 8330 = -1.2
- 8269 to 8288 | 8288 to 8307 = -0.8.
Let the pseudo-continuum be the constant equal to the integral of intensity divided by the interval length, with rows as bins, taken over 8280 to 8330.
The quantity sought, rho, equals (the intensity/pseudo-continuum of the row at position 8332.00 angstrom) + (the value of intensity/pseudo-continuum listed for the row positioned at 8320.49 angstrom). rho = 1.999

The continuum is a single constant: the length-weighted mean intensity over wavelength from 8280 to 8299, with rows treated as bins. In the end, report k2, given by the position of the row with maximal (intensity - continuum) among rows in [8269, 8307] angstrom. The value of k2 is 8282.26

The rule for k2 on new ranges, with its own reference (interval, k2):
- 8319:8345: 8328.16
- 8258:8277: 8263.22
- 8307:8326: 8320.49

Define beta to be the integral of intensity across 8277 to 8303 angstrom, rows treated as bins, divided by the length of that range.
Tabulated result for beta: 24.0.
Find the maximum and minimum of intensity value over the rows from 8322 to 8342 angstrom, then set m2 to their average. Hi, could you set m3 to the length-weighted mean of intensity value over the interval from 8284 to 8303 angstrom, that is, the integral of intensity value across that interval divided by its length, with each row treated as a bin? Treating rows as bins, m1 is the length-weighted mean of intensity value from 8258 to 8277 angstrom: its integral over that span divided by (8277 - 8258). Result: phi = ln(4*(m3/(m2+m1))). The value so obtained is 0.690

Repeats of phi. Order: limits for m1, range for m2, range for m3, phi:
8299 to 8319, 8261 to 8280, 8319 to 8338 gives 0.674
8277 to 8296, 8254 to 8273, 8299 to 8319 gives 0.645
